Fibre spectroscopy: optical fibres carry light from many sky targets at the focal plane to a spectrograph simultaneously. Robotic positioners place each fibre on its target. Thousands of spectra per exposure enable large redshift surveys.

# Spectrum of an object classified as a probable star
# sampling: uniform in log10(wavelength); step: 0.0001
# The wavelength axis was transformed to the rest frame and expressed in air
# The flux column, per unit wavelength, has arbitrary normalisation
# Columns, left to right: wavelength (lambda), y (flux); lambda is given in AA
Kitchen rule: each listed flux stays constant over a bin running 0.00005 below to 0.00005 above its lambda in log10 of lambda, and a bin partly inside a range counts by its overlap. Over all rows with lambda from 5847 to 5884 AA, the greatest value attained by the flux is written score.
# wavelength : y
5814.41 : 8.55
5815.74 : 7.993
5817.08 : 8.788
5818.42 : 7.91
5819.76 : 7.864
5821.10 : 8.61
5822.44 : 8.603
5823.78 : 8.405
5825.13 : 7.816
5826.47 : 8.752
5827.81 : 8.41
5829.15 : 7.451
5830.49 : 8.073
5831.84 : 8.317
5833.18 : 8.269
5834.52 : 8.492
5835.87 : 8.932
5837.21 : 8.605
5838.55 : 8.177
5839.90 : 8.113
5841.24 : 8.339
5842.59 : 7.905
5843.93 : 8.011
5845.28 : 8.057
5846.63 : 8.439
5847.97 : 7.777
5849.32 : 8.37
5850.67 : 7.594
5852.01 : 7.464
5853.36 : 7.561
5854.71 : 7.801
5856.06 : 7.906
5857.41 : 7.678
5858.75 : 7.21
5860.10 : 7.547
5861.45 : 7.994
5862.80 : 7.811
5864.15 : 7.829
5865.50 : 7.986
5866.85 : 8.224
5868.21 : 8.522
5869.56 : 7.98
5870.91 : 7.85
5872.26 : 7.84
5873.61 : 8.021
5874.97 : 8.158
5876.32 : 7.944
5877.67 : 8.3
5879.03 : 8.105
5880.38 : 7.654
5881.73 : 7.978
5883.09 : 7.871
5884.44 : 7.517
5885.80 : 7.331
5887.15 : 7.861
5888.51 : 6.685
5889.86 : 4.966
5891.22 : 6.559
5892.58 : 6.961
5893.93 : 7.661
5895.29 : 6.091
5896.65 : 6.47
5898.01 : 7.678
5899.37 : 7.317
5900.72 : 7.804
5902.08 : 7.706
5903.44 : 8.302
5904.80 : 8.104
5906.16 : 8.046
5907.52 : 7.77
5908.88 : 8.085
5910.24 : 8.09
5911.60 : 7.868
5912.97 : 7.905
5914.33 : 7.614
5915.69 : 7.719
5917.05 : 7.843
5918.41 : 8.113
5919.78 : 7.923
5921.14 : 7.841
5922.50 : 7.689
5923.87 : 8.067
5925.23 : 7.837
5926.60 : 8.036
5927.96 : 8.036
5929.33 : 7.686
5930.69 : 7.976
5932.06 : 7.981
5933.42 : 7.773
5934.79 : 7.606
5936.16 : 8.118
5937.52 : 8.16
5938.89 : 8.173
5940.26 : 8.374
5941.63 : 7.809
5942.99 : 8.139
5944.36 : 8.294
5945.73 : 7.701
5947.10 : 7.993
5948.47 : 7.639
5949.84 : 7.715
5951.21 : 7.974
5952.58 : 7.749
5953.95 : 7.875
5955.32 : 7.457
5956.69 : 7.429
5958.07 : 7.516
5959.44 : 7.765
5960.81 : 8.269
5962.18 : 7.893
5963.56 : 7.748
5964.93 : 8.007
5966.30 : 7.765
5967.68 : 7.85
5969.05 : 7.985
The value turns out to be 8.522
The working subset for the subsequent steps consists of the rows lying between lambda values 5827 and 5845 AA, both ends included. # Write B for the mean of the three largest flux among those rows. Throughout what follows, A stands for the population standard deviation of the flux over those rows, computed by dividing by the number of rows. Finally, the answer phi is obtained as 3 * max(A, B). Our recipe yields 26.0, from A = 0.35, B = 8.68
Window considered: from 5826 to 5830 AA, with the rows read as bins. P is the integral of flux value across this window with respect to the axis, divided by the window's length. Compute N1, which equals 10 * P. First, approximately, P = 8.2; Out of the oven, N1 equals 82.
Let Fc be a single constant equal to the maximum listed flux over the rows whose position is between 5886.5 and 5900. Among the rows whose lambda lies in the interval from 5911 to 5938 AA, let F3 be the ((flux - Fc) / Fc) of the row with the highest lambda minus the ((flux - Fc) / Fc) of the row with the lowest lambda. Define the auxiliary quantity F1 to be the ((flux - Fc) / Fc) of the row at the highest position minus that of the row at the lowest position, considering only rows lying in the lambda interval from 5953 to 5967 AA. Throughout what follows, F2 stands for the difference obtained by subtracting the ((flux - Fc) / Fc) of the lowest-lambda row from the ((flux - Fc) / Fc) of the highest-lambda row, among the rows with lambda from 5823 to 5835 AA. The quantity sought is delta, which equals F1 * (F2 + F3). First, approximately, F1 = -0.01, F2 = 0.011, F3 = 0.037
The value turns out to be -0.001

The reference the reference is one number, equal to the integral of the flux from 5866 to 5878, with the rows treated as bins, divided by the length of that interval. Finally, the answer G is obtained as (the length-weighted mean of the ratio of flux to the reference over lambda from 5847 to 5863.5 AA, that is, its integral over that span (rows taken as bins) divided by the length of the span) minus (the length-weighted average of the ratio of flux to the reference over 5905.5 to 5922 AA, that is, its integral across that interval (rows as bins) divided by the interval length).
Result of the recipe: -0.02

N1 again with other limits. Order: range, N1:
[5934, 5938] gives 79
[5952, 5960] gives 76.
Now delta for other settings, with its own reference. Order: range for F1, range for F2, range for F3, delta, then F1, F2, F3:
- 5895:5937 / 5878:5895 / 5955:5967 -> -0.004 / 0.26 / -0.056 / 0.039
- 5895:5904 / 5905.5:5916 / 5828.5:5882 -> 0.007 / 0.28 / -0.042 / 0.067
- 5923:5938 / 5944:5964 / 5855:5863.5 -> -0.001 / 0.01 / -0.069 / -0.012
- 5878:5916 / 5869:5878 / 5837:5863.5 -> 0.003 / -0.05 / 0.041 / -0.101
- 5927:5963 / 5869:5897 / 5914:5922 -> 0.003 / -0.02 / -0.192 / 0.029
